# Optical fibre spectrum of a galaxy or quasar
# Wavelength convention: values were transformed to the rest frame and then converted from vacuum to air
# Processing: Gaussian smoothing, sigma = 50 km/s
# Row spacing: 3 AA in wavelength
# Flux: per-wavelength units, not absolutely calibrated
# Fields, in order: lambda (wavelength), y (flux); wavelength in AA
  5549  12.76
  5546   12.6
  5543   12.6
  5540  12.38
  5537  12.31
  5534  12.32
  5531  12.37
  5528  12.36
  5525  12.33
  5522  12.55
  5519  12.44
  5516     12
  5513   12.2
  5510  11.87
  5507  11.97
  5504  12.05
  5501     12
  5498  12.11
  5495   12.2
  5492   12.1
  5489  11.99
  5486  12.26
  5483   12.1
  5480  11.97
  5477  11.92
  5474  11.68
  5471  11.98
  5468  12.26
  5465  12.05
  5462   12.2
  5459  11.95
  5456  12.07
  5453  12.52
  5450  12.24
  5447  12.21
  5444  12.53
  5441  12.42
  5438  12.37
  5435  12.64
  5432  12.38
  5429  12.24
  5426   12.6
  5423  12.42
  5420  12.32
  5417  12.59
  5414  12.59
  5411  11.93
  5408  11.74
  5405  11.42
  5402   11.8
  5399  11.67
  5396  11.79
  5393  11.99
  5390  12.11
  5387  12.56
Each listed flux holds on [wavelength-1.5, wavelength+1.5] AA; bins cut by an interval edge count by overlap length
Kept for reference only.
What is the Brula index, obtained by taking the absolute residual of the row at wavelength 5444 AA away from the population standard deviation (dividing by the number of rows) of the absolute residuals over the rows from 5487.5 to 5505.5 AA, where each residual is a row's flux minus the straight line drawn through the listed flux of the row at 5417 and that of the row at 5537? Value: 0.1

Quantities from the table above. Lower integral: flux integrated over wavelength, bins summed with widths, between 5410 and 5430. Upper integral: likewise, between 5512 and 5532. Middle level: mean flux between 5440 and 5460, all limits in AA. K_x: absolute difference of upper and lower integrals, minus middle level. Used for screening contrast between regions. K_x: -11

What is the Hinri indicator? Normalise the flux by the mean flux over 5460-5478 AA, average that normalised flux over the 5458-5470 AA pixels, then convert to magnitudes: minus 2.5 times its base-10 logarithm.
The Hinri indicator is -0.009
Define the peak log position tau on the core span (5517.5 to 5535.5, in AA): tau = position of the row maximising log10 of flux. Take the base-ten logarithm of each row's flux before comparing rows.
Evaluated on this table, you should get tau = 5522 AA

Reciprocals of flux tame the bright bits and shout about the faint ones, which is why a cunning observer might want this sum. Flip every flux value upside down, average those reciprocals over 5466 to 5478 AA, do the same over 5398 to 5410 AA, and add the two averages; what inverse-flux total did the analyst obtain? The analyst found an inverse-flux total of 0.169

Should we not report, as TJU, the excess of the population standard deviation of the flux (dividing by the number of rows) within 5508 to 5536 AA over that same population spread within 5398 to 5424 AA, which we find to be -0.21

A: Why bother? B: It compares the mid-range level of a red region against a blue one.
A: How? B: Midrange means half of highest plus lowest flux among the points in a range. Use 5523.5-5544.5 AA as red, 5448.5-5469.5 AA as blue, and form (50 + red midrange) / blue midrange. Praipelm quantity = 5.10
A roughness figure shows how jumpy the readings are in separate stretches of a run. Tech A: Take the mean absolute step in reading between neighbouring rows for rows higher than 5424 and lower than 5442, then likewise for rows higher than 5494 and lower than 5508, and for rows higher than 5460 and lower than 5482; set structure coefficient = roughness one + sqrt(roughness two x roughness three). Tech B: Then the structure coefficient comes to 0.35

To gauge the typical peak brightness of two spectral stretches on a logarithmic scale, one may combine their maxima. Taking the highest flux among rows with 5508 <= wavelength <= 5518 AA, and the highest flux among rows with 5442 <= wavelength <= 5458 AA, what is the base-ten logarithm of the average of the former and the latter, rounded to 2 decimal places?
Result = 1.09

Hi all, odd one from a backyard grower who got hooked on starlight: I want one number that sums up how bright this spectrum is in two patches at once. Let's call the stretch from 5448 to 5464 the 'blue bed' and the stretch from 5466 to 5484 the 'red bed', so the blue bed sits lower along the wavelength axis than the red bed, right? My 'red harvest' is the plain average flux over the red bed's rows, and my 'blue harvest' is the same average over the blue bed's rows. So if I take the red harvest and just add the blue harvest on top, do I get 24.2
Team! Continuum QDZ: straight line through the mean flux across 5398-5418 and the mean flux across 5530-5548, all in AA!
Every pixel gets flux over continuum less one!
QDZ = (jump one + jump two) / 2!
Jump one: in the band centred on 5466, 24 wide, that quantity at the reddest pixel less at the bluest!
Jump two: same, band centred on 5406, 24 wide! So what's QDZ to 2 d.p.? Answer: 0.02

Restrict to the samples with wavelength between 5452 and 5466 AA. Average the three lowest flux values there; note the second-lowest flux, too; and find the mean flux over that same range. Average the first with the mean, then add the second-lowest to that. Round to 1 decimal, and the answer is 24.1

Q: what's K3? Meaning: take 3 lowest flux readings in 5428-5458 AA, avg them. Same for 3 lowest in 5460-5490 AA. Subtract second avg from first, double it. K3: 0.6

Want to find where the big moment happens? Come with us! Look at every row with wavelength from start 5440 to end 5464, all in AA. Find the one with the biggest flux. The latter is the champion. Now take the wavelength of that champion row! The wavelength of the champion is 5444 AA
